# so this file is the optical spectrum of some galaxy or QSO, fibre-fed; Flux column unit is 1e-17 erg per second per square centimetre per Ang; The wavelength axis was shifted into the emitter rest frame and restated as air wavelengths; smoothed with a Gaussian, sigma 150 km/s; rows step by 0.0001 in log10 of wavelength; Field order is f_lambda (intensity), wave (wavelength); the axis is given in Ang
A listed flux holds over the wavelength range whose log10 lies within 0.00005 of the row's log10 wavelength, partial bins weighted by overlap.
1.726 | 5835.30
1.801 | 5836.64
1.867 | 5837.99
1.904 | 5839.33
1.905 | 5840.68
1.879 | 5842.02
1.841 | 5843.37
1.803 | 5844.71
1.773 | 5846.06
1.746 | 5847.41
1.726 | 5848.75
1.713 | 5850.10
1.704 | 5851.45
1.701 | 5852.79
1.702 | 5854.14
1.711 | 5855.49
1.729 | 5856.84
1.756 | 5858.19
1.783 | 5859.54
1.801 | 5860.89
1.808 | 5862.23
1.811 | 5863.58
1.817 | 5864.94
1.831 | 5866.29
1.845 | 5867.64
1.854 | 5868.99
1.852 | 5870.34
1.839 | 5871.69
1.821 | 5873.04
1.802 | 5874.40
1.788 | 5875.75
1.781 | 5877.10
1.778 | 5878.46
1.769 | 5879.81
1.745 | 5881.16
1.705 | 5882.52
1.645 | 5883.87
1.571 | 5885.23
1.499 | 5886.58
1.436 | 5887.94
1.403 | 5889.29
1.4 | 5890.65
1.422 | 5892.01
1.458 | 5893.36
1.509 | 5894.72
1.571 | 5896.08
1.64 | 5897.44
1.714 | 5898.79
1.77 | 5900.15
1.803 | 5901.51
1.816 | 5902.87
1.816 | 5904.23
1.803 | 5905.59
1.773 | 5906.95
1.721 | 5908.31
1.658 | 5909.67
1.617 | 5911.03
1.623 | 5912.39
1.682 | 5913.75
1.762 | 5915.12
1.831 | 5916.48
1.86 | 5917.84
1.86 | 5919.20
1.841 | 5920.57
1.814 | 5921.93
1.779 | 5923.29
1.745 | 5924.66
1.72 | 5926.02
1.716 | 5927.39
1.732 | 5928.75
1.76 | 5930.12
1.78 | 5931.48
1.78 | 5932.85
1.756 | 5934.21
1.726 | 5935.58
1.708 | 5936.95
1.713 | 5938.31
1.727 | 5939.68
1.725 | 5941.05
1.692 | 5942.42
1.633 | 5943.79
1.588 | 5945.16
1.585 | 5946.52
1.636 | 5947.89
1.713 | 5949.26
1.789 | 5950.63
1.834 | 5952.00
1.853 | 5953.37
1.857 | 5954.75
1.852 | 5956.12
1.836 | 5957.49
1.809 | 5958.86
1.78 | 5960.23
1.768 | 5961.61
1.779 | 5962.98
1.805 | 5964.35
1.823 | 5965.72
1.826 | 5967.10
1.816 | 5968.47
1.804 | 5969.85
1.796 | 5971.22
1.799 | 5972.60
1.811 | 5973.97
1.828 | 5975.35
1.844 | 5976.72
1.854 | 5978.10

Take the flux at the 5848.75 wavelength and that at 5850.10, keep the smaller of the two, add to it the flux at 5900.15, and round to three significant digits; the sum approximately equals 3.48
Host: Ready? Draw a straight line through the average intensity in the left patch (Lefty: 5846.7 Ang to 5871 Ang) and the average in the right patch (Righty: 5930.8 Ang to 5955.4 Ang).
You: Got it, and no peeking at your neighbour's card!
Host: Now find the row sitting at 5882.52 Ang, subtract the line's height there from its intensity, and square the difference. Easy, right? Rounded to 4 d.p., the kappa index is 0.0029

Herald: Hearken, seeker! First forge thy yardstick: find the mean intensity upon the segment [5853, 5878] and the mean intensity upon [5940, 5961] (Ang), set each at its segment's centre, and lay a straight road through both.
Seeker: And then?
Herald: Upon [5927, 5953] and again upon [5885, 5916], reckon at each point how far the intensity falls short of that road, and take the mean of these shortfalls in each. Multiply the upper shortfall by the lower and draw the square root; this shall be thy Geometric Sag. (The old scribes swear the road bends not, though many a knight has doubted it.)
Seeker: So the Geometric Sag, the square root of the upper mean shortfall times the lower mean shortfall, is 0.07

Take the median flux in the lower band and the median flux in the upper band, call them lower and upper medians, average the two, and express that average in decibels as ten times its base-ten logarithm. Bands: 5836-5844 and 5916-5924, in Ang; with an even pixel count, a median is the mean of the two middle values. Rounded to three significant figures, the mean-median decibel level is 2.68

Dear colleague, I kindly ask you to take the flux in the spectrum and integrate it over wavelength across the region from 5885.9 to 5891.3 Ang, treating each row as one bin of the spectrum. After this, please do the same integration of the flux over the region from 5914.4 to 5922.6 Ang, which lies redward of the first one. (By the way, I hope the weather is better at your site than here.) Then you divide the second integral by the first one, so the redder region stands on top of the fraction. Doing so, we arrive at 1.9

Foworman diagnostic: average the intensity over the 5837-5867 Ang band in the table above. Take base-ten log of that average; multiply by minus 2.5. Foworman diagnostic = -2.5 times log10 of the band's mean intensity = -0.630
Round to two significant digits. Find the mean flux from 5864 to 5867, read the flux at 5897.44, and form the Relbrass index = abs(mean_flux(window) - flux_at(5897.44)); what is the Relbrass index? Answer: 0.18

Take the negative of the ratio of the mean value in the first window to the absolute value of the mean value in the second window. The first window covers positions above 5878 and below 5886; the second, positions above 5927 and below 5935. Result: -0.97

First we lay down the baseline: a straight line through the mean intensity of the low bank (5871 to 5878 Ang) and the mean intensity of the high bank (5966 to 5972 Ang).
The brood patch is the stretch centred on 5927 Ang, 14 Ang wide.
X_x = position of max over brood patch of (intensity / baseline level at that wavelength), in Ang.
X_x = 5920.57 Ang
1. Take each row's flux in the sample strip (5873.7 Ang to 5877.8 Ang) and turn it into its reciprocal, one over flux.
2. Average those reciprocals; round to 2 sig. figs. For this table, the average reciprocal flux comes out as 0.56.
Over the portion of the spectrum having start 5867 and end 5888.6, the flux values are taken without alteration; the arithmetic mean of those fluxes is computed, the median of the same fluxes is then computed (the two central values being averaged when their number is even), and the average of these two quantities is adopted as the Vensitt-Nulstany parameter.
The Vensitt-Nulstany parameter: 1.76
